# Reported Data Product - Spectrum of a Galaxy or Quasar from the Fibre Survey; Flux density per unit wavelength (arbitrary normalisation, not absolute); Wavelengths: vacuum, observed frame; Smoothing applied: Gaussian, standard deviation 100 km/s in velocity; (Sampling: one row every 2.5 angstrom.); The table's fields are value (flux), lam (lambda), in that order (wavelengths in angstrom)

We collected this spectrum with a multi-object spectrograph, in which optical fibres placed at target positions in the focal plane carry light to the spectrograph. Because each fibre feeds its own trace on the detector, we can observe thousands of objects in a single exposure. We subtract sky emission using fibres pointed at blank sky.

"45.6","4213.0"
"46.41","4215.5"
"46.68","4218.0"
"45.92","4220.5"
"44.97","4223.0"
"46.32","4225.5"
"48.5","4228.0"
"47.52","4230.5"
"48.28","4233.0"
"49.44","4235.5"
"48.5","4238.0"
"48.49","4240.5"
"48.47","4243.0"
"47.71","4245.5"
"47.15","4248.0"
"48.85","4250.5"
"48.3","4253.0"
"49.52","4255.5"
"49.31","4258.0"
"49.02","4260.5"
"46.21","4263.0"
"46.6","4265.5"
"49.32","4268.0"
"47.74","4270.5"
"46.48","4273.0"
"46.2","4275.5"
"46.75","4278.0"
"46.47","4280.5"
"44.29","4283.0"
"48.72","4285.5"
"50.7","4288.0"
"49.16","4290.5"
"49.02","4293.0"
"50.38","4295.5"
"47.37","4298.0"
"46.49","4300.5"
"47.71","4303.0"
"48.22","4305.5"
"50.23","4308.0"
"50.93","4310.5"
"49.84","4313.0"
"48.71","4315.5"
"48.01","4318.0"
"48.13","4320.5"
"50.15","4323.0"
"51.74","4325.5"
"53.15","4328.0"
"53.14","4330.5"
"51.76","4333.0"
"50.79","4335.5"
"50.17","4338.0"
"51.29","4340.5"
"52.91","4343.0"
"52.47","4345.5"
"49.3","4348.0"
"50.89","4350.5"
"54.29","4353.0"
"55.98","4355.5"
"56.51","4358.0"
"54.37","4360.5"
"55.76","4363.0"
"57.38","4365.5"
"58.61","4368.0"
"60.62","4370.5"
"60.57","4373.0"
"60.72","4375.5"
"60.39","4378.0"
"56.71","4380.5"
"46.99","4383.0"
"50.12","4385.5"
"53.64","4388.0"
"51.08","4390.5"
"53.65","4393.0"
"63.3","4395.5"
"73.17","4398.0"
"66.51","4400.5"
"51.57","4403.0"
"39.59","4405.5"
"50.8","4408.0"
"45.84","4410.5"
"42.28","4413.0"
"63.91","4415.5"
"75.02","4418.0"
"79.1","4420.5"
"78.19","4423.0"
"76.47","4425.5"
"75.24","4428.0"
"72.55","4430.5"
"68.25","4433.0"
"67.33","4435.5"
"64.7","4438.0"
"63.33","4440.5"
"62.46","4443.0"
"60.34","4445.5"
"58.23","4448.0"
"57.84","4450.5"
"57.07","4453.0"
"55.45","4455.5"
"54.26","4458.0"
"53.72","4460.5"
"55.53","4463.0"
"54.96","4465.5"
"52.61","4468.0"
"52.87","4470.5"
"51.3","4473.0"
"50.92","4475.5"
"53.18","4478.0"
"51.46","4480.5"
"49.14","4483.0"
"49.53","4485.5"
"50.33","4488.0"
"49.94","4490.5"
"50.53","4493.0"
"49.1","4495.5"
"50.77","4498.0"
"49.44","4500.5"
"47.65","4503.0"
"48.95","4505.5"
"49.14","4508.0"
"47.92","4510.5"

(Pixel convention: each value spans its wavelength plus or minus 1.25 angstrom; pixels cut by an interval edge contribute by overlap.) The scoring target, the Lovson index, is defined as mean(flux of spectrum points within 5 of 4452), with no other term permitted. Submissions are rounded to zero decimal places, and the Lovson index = 57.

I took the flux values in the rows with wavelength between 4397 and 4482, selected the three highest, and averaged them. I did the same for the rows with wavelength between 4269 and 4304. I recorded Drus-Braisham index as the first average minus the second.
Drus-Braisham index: 28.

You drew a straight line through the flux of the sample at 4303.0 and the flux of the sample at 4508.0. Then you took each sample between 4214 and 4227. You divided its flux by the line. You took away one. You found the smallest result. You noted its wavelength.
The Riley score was 4223.0 angstrom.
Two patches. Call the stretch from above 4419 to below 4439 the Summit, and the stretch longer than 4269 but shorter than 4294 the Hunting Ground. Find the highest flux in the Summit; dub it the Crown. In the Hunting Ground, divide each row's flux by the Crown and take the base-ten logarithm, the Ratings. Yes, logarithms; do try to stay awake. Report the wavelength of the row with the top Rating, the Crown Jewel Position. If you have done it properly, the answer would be 4288.0 angstrom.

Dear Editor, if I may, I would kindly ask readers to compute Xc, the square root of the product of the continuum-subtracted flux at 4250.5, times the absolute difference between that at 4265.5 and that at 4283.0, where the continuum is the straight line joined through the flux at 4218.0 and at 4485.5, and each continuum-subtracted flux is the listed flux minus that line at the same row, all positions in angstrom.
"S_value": 2.1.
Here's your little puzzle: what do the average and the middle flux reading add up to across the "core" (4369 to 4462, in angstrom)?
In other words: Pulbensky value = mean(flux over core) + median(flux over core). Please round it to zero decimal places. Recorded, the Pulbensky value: 121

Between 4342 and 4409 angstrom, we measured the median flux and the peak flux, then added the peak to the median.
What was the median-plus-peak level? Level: 128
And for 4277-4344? 103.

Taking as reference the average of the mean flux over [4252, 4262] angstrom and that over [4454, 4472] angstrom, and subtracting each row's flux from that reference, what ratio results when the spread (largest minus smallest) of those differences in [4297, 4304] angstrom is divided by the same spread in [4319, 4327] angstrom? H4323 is 0.3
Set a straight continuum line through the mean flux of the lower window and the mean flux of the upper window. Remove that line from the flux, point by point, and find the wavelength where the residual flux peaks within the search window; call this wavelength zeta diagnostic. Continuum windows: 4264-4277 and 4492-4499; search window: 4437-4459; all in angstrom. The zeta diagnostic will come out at 4438.0 angstrom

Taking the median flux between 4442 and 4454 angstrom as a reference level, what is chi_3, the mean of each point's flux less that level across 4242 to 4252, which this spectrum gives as -10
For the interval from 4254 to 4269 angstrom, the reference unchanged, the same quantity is -10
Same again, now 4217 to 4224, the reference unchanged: -12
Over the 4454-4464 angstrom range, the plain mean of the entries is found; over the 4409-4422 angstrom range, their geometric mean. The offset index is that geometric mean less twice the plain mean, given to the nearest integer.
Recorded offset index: -50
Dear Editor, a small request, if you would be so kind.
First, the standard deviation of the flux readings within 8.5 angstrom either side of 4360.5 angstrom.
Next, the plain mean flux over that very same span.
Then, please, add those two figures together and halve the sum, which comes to 28.8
